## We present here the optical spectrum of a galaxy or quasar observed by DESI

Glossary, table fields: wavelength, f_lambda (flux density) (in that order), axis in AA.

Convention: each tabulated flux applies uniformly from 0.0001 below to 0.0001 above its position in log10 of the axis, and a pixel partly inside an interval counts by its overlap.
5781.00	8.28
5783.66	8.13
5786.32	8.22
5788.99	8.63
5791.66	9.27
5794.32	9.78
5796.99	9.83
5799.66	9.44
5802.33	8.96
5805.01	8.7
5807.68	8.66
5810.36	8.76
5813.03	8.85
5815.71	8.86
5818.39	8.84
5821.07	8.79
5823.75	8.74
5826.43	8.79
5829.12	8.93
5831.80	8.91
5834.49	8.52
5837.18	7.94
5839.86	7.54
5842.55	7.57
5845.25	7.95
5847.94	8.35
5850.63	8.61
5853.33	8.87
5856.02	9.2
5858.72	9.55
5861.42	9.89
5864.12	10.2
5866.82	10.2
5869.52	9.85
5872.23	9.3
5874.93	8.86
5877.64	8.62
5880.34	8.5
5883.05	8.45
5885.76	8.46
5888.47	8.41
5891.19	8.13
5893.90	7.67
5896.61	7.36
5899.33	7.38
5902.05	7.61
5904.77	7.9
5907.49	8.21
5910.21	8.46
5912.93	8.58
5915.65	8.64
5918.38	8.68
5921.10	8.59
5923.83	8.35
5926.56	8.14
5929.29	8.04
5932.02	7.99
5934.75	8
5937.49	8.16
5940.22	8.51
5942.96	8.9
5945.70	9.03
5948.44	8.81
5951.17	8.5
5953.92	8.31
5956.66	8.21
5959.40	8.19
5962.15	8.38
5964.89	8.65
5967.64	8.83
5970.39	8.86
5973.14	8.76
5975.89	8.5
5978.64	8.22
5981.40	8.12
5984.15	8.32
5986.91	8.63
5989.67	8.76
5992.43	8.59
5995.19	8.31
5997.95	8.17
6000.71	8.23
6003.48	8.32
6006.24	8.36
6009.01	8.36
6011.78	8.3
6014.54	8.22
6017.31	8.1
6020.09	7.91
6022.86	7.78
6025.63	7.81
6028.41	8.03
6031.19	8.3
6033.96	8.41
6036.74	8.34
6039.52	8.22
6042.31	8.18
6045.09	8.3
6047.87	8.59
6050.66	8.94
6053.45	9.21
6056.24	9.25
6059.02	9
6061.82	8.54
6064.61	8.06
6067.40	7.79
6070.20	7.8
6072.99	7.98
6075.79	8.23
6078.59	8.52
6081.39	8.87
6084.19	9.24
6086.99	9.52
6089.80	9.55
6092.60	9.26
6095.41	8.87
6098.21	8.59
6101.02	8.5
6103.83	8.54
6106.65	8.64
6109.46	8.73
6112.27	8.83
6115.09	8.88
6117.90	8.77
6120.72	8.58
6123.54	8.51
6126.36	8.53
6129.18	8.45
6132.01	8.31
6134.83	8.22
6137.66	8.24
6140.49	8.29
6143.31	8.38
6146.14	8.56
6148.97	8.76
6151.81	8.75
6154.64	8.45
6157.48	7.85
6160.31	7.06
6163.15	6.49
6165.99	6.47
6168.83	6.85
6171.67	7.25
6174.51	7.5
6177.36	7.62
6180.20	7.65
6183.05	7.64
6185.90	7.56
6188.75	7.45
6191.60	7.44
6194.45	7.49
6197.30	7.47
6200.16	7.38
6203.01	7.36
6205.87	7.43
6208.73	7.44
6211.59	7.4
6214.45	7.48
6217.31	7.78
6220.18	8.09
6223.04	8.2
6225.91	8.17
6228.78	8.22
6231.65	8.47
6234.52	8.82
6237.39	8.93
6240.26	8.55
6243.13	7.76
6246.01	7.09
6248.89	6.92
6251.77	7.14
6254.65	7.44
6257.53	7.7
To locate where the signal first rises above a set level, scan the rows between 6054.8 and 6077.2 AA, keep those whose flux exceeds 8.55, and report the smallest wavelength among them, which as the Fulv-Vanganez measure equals 6056.24 AA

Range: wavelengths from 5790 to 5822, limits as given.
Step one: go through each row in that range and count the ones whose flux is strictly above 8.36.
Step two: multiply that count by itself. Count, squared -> 144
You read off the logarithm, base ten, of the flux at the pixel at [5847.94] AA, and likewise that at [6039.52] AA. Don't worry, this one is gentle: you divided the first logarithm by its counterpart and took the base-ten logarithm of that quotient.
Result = 0.0032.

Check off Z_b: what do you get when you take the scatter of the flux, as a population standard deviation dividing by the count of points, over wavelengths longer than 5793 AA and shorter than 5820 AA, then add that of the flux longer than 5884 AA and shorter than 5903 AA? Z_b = 0.85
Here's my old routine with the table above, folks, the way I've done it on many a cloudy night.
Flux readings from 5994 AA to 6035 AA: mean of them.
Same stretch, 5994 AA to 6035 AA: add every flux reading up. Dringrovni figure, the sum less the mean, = 114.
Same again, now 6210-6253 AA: 111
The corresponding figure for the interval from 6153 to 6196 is 103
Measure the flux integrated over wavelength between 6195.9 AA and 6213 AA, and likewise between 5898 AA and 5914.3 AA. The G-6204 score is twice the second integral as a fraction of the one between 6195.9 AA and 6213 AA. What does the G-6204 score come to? 2.06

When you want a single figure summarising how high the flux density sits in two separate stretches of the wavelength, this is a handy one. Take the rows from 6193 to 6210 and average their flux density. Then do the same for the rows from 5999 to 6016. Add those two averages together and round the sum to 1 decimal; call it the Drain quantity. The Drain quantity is 15.7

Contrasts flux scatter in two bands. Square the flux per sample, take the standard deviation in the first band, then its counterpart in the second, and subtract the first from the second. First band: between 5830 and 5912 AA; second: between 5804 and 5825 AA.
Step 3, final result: -13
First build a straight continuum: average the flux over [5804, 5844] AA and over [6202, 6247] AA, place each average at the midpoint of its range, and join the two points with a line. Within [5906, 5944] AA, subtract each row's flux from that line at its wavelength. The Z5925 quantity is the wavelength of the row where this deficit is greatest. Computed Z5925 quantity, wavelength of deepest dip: 5932.02 AA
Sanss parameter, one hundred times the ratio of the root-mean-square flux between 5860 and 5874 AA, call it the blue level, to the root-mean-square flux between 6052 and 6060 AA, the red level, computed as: 108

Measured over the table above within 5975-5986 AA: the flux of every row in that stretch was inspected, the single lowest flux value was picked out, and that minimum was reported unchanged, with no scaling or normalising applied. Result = 8.12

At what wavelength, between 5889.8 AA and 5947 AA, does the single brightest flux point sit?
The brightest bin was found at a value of 5945.70 AA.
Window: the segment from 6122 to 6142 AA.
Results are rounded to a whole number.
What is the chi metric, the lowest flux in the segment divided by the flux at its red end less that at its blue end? -37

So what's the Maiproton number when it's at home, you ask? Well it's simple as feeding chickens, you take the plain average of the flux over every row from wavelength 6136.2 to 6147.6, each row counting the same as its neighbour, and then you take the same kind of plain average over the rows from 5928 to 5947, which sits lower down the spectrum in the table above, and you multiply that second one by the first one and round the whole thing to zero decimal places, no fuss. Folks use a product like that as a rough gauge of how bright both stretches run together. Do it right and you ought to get 70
